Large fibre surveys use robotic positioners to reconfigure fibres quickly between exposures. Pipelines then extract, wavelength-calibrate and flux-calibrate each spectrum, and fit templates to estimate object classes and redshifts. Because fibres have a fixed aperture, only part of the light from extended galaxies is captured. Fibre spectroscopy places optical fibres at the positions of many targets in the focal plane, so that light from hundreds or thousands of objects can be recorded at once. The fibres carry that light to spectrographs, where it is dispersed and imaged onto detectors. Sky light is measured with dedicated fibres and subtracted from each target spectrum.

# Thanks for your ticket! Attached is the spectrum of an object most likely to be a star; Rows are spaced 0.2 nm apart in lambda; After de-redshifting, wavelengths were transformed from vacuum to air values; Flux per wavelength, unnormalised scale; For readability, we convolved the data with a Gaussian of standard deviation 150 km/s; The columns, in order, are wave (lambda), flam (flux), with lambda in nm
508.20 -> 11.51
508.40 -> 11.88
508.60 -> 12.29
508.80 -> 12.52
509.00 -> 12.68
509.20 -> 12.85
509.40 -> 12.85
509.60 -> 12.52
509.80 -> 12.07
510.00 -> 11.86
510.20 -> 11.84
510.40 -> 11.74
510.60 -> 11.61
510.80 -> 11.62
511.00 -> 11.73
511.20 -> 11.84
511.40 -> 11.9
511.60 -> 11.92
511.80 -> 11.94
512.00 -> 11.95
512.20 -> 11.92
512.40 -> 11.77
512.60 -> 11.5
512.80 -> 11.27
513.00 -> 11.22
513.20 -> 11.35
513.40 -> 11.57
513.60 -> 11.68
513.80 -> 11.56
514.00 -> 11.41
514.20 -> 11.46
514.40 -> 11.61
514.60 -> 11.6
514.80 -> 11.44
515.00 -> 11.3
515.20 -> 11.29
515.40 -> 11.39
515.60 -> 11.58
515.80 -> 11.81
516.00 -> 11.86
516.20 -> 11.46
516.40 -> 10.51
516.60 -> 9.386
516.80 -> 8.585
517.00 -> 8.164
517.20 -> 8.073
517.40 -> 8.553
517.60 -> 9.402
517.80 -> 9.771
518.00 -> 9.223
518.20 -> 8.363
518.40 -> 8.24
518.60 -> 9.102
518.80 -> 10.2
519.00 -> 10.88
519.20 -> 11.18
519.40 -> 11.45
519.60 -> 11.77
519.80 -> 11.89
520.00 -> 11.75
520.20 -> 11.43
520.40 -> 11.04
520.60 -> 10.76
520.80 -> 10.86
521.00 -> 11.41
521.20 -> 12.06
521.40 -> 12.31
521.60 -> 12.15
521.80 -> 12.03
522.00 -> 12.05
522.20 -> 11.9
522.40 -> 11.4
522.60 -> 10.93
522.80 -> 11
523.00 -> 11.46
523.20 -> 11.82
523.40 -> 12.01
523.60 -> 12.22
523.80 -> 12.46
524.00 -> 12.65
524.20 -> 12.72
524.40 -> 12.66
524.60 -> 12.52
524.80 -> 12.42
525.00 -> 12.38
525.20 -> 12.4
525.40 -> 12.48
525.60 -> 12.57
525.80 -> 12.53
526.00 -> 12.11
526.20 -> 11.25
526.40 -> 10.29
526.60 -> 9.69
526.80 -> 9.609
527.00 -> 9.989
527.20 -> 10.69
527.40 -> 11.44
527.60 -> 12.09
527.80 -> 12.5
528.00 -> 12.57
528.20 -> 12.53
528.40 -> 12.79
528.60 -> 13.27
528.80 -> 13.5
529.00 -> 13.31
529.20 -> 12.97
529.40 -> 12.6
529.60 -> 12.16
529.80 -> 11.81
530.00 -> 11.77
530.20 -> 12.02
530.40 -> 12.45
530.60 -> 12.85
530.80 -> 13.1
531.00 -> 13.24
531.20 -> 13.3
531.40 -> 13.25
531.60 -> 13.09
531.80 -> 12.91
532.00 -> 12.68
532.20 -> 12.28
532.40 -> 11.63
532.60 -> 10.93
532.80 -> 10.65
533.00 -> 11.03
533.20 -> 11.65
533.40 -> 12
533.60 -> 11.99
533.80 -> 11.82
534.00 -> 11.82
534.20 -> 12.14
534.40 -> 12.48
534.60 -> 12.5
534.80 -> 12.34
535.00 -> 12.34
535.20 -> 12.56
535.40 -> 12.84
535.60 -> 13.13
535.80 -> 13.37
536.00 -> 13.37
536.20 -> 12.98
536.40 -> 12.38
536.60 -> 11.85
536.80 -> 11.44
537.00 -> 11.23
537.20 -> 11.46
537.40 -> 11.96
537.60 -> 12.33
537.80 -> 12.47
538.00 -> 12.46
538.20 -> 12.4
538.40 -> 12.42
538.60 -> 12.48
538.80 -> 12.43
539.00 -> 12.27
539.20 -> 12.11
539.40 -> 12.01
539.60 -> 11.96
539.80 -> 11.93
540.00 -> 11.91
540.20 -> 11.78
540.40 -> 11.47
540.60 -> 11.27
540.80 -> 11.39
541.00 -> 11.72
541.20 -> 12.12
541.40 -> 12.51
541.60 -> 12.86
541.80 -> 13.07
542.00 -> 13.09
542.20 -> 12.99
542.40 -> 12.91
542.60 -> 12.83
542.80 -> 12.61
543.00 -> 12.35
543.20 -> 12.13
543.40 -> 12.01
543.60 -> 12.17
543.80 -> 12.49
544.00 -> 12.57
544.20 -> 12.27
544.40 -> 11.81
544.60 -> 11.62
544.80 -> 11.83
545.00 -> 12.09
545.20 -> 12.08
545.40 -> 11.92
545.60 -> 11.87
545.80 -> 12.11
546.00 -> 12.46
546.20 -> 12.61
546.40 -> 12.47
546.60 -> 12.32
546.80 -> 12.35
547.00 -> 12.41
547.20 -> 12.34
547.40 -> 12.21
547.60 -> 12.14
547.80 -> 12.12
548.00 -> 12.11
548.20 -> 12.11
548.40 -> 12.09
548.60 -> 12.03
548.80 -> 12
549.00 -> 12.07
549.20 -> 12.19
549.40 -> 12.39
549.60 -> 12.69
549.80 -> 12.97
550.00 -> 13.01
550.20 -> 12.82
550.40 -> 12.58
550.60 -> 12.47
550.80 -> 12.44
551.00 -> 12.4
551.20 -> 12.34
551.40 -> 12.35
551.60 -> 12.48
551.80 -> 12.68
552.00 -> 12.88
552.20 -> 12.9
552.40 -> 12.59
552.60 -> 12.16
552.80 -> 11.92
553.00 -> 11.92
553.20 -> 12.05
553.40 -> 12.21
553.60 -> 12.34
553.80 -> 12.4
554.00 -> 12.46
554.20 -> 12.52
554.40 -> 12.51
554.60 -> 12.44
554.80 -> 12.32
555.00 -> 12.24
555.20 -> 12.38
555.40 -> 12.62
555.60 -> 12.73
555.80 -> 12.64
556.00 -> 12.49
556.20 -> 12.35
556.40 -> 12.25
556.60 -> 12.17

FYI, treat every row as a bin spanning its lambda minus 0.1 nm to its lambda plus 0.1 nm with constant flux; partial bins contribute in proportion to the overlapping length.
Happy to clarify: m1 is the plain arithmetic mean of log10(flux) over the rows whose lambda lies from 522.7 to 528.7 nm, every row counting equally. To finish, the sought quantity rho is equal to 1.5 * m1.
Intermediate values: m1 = 1.07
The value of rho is 1.611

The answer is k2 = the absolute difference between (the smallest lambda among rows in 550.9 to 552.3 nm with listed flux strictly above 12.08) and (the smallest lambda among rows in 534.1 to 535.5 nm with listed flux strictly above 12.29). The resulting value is 16.60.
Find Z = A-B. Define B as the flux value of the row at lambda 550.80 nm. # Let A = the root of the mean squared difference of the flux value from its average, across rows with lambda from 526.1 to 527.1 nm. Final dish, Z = -11.8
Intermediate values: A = 0.59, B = 12.44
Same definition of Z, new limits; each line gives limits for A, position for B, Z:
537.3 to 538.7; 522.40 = -11.2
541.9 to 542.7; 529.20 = -12.9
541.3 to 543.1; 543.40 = -11.8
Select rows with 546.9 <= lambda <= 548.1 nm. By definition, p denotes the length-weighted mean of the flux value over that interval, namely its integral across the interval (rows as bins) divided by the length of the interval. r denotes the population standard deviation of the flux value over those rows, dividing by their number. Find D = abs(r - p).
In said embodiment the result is 12.1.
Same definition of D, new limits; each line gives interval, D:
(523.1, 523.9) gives 11.9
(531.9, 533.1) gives 10.8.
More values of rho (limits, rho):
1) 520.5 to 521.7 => 1.595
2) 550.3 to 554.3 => 1.640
